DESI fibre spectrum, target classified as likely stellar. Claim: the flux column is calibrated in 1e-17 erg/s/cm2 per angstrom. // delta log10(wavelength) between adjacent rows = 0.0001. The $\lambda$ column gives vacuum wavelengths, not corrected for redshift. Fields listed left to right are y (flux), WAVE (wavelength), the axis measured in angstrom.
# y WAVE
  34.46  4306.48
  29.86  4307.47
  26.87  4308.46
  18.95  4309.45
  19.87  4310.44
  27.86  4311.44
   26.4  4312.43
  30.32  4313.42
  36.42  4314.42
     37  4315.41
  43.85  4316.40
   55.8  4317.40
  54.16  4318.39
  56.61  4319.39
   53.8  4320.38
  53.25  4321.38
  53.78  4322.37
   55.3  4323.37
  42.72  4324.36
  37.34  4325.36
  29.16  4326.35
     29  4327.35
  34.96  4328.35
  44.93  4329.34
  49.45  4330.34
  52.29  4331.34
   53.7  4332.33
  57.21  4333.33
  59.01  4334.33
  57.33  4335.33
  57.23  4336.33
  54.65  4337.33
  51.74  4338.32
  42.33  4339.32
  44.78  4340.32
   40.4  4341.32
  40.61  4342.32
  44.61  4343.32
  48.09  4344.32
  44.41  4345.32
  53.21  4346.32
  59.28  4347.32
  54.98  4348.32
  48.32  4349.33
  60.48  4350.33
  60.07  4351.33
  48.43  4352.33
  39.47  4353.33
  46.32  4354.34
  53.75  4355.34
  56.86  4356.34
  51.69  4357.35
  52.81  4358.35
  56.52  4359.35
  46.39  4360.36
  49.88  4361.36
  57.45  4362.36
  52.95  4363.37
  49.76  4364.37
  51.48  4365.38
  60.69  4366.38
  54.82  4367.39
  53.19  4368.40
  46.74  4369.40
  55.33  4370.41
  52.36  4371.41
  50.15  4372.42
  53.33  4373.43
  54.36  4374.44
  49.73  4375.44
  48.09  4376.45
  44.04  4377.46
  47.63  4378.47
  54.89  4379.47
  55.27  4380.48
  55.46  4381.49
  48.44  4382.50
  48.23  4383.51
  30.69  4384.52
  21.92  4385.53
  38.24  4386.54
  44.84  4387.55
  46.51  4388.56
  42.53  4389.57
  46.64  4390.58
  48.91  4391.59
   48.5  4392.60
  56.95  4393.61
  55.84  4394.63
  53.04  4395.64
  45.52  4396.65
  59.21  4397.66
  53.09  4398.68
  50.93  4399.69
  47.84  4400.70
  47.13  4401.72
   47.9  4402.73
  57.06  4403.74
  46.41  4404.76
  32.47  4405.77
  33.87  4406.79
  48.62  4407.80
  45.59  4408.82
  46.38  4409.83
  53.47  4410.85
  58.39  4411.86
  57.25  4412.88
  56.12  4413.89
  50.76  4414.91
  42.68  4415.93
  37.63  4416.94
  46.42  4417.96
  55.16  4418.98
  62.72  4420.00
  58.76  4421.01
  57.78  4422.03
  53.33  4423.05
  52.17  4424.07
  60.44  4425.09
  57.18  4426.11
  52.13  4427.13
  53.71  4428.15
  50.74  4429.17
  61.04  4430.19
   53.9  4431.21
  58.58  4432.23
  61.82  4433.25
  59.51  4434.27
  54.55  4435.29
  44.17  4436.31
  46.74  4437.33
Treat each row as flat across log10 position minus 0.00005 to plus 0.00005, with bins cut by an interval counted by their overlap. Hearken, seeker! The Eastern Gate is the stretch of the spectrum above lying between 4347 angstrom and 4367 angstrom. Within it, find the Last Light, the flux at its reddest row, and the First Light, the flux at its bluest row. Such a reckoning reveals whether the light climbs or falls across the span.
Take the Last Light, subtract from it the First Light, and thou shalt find 1.4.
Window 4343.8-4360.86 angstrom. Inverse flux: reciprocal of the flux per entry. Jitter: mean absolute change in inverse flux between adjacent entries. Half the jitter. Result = 0.0012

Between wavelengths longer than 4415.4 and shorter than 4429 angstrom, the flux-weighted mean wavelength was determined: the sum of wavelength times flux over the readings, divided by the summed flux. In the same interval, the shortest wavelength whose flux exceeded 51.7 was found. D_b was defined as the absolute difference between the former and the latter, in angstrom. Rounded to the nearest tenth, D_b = 3.3 angstrom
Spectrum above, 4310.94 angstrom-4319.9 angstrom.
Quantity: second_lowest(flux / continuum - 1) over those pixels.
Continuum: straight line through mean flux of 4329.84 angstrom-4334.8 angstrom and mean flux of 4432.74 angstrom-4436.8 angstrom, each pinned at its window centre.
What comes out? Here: -0.49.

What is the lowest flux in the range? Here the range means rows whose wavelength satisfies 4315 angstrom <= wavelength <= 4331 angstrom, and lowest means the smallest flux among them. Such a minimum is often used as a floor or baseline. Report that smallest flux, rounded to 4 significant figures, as 29.00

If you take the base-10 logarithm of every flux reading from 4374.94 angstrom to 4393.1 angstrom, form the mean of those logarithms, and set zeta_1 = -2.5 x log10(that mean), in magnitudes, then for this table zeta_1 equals -0.544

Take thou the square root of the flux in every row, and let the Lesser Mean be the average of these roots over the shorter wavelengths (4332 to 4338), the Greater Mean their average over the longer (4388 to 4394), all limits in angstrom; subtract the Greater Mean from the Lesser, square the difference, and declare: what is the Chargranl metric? 0.33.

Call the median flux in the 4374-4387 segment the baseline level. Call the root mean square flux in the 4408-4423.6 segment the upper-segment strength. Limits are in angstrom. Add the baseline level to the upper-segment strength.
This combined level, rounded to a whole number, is 101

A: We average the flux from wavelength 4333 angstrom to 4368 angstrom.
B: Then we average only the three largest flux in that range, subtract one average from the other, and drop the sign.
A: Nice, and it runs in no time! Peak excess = 8.8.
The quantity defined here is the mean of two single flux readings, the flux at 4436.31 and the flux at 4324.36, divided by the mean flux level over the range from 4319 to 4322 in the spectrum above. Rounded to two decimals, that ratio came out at 0.80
